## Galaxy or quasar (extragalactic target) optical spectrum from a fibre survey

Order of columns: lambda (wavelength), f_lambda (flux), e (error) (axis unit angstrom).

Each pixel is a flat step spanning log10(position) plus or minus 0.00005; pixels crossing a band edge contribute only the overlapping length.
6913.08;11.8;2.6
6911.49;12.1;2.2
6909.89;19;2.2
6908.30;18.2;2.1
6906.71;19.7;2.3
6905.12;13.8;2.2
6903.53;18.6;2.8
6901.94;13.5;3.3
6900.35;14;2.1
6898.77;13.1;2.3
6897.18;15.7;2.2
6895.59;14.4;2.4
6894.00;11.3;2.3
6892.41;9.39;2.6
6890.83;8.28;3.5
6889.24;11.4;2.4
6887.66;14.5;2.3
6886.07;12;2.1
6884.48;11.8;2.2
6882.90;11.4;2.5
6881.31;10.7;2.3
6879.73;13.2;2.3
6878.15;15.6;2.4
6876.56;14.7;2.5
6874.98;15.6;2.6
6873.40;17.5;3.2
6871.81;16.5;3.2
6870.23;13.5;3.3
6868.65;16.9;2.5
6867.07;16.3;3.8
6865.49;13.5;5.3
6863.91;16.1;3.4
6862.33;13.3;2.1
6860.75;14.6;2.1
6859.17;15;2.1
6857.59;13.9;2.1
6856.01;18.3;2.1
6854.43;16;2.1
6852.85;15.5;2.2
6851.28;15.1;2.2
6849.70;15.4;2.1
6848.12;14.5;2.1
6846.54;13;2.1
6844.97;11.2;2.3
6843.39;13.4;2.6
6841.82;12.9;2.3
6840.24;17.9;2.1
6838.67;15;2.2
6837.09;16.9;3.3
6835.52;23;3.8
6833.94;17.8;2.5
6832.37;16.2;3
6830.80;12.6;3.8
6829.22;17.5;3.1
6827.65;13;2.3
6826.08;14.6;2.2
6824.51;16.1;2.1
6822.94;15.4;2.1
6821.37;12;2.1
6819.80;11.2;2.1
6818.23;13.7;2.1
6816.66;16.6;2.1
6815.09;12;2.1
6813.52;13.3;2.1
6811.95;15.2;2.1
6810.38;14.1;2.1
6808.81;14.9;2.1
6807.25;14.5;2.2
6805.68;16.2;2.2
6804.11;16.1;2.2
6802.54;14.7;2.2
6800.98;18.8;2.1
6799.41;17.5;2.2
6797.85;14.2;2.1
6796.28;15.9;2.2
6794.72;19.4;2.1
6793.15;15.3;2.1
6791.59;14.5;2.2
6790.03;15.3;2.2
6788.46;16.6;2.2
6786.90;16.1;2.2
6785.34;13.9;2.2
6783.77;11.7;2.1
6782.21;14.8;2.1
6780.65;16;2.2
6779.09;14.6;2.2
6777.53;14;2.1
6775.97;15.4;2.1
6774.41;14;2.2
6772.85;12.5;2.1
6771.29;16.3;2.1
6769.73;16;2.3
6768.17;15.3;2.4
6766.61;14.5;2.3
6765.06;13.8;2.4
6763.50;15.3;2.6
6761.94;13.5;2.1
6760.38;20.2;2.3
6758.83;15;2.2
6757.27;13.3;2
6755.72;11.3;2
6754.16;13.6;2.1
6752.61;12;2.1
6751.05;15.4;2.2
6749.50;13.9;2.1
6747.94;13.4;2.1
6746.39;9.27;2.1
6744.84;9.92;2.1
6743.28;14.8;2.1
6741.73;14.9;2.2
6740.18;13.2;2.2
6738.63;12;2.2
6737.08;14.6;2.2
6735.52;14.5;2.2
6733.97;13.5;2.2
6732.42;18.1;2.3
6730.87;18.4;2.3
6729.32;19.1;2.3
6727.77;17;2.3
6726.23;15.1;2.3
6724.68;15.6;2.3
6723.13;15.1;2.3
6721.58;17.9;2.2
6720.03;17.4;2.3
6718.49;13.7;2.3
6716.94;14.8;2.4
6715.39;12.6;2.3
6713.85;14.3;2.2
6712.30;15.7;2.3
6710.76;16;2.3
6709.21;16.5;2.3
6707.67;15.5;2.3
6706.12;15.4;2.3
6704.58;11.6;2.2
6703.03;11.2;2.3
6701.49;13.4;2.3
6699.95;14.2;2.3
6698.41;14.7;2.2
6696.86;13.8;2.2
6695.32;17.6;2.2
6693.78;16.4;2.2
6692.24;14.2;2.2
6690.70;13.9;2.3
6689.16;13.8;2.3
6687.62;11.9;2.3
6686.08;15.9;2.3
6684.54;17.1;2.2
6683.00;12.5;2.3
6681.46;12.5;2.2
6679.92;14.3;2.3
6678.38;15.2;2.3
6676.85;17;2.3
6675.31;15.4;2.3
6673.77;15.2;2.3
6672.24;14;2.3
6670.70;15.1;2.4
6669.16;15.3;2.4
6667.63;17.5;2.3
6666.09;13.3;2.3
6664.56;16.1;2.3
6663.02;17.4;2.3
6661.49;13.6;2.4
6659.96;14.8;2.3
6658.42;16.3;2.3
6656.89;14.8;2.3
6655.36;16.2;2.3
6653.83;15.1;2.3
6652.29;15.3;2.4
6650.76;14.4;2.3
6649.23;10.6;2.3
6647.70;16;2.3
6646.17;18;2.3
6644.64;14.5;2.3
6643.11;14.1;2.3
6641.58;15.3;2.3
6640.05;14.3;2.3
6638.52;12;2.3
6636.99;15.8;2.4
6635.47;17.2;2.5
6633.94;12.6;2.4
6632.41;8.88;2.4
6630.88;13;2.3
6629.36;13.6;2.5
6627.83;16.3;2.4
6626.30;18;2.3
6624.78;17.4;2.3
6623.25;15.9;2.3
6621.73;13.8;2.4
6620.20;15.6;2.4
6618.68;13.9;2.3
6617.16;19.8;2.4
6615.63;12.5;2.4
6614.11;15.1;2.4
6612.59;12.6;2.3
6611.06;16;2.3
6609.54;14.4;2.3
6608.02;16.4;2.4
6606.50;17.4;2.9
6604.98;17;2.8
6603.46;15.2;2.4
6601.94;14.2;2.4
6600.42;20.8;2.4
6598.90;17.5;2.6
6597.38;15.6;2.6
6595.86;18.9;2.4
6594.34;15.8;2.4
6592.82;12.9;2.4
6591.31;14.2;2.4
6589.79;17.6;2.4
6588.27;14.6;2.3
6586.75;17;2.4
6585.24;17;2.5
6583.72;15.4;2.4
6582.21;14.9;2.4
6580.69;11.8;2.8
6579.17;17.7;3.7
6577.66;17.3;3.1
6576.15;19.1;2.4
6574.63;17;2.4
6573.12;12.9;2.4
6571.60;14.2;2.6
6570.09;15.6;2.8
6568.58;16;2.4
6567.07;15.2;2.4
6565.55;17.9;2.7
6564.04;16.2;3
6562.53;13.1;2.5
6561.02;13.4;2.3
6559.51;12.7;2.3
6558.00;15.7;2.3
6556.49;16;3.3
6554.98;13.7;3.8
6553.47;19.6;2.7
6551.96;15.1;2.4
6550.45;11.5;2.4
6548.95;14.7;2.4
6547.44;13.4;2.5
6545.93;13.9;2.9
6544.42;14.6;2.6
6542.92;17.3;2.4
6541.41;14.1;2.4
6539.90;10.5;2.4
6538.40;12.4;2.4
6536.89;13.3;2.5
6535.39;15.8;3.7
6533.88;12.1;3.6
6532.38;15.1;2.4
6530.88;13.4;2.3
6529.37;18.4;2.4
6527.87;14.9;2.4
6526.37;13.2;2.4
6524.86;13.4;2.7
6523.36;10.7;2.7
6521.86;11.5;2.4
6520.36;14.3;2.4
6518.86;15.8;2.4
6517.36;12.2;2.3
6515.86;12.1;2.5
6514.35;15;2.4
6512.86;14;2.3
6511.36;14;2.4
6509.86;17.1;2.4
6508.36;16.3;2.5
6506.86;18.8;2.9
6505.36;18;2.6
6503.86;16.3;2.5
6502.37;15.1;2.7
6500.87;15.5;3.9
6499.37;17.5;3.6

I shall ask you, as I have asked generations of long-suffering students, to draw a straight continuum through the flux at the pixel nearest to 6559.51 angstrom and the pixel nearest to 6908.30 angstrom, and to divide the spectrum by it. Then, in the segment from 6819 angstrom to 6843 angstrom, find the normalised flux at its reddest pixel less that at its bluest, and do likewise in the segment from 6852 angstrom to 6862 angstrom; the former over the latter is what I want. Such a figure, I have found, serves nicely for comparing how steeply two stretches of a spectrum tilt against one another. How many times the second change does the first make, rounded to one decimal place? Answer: -1.5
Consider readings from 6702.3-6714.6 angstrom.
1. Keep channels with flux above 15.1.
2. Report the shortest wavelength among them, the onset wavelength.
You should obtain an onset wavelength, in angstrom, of 6706.12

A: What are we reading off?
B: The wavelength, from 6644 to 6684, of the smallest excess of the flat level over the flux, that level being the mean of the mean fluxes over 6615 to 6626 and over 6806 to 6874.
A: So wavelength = 6646.17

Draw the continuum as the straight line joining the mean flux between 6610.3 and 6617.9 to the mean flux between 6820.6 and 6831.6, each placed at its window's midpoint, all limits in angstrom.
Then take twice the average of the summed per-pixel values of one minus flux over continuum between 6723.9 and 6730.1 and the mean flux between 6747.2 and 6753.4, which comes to 13.2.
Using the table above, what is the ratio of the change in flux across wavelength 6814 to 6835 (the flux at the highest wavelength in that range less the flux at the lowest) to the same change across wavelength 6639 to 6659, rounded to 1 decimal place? 2.9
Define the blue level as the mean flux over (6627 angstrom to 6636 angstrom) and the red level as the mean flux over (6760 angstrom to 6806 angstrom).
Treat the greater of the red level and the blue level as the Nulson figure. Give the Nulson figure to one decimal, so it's 15.4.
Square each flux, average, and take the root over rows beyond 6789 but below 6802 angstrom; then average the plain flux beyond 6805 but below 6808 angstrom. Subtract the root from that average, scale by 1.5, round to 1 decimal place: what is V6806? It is -1.7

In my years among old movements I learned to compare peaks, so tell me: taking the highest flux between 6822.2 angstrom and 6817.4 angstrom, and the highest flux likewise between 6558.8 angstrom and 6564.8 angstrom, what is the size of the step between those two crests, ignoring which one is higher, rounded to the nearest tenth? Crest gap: 2.5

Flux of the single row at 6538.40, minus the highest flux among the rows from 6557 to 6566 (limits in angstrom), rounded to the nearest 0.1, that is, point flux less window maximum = -5.5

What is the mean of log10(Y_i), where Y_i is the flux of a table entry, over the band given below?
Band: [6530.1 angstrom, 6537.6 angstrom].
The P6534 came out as 1.14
